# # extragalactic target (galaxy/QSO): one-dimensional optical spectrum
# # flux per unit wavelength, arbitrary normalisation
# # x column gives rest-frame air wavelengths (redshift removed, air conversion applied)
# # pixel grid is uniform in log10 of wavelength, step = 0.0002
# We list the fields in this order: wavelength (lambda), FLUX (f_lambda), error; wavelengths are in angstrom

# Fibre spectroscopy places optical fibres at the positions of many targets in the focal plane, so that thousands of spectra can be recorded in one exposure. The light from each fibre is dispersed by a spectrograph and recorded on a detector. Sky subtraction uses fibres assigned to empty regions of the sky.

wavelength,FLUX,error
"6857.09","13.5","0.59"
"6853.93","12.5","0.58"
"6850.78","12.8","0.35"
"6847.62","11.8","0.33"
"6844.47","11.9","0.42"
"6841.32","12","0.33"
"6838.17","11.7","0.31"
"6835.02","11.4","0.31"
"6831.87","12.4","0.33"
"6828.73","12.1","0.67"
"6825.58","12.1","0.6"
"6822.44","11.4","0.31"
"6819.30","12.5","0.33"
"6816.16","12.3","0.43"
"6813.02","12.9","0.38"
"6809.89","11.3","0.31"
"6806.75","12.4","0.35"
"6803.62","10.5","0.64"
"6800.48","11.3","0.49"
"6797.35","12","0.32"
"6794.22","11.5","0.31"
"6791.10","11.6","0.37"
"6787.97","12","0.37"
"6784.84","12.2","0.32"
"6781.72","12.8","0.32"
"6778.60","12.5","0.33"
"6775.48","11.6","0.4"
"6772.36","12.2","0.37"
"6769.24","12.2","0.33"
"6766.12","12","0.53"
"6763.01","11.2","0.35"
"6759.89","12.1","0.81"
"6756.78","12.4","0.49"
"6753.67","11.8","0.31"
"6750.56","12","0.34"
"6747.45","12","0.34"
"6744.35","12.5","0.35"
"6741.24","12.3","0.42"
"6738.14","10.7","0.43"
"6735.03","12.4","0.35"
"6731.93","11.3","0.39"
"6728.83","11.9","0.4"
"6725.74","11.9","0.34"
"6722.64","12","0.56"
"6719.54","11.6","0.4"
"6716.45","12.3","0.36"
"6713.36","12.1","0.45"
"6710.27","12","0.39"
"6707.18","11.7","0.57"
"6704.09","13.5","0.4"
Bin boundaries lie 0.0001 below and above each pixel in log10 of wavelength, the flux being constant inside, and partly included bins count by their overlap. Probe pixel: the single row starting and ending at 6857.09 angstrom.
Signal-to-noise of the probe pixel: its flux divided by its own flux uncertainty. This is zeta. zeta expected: 23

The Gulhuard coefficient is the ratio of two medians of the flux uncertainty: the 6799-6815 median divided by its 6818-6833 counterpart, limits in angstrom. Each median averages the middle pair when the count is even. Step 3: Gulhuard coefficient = 1.15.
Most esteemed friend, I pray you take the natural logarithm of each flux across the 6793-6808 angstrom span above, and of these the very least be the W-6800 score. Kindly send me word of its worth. 2.35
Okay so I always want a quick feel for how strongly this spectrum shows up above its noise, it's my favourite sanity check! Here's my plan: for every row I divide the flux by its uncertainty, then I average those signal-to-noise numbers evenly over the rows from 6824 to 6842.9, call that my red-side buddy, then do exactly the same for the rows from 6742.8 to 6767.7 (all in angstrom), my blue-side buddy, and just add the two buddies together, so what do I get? 61.0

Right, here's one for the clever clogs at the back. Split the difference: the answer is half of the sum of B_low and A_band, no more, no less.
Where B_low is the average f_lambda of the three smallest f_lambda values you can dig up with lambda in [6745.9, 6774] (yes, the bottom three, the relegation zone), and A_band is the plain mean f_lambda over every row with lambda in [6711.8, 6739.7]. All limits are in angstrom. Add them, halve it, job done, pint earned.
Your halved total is 11.7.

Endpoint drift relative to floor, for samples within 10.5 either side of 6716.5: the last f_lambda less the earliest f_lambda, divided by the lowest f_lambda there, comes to 0.017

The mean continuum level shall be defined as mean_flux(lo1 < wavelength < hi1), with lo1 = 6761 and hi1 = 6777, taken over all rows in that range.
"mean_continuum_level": 11.84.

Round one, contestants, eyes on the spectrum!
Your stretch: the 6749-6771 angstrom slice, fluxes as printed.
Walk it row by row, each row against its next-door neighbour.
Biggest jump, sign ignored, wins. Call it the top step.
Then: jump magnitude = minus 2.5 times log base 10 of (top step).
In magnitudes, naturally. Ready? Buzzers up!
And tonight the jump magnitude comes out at 0.11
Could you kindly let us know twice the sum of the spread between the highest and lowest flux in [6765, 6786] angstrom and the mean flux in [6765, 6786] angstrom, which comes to 26.8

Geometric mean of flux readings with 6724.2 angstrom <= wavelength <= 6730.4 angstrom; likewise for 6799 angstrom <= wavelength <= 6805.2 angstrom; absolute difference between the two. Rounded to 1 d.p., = 1.0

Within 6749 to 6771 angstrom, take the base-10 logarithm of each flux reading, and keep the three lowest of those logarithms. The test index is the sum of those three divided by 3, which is 1.067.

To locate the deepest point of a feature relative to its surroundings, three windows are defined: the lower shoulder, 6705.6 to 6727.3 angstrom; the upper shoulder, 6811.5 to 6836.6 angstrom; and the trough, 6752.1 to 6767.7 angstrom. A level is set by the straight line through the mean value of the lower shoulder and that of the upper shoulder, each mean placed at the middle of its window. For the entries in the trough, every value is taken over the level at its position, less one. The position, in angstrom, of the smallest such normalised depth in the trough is 6763.01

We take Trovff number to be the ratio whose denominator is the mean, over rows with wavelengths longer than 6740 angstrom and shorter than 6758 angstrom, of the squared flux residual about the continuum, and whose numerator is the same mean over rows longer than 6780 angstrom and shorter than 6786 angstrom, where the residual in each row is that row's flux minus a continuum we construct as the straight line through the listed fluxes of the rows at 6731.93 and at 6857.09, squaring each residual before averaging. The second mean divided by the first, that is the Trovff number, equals 0.5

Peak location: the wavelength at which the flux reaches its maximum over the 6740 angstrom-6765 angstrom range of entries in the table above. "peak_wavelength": 6744.35 angstrom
